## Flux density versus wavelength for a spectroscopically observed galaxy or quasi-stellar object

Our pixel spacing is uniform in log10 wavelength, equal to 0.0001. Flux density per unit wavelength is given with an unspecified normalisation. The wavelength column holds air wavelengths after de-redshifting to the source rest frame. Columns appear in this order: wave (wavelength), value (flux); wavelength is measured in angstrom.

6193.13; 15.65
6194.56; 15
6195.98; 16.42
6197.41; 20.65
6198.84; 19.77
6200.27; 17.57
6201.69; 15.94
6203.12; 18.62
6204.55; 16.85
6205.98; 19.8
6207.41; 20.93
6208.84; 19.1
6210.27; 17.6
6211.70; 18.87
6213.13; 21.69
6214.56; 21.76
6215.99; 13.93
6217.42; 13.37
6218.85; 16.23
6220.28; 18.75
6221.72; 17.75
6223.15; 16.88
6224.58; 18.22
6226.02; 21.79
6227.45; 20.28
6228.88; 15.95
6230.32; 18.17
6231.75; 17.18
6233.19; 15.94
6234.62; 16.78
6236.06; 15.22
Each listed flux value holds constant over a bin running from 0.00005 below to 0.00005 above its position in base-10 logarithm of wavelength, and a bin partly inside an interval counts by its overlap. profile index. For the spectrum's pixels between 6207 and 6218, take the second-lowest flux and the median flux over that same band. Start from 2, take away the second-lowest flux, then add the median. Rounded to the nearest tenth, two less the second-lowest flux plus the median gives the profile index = 7.1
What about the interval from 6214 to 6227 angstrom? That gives 5.8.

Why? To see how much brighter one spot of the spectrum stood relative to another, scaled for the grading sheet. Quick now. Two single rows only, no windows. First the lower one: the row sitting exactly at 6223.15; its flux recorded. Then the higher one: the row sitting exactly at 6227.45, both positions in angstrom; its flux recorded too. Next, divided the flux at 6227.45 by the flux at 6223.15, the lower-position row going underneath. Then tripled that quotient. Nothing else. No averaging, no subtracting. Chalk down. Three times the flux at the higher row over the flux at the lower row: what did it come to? 3.6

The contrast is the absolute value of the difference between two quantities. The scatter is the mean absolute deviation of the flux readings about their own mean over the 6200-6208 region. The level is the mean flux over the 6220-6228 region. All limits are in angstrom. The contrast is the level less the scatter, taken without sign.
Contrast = 17.4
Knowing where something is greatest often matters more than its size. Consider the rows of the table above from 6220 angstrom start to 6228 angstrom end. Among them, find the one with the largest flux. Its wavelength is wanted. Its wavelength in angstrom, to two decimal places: 6226.02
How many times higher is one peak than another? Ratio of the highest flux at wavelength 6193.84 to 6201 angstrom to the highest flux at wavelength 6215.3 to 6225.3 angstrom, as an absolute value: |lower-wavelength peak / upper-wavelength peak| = 1.10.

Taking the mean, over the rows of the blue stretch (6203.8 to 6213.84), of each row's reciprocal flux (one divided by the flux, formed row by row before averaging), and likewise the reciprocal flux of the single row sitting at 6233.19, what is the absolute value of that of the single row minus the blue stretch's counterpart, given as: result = 0.0105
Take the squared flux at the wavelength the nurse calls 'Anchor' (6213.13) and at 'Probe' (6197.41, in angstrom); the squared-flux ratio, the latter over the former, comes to 0.91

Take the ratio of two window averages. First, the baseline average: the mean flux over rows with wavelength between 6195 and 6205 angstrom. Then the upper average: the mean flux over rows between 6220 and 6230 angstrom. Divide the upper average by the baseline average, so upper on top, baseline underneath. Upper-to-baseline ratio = 1.03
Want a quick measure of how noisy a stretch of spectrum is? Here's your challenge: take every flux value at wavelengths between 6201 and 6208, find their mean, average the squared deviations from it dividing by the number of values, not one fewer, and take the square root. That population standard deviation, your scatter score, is 1.8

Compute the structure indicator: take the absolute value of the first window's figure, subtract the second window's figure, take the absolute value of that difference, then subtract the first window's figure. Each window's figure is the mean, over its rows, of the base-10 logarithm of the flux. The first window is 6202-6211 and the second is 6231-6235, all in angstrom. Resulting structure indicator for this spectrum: -1.22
